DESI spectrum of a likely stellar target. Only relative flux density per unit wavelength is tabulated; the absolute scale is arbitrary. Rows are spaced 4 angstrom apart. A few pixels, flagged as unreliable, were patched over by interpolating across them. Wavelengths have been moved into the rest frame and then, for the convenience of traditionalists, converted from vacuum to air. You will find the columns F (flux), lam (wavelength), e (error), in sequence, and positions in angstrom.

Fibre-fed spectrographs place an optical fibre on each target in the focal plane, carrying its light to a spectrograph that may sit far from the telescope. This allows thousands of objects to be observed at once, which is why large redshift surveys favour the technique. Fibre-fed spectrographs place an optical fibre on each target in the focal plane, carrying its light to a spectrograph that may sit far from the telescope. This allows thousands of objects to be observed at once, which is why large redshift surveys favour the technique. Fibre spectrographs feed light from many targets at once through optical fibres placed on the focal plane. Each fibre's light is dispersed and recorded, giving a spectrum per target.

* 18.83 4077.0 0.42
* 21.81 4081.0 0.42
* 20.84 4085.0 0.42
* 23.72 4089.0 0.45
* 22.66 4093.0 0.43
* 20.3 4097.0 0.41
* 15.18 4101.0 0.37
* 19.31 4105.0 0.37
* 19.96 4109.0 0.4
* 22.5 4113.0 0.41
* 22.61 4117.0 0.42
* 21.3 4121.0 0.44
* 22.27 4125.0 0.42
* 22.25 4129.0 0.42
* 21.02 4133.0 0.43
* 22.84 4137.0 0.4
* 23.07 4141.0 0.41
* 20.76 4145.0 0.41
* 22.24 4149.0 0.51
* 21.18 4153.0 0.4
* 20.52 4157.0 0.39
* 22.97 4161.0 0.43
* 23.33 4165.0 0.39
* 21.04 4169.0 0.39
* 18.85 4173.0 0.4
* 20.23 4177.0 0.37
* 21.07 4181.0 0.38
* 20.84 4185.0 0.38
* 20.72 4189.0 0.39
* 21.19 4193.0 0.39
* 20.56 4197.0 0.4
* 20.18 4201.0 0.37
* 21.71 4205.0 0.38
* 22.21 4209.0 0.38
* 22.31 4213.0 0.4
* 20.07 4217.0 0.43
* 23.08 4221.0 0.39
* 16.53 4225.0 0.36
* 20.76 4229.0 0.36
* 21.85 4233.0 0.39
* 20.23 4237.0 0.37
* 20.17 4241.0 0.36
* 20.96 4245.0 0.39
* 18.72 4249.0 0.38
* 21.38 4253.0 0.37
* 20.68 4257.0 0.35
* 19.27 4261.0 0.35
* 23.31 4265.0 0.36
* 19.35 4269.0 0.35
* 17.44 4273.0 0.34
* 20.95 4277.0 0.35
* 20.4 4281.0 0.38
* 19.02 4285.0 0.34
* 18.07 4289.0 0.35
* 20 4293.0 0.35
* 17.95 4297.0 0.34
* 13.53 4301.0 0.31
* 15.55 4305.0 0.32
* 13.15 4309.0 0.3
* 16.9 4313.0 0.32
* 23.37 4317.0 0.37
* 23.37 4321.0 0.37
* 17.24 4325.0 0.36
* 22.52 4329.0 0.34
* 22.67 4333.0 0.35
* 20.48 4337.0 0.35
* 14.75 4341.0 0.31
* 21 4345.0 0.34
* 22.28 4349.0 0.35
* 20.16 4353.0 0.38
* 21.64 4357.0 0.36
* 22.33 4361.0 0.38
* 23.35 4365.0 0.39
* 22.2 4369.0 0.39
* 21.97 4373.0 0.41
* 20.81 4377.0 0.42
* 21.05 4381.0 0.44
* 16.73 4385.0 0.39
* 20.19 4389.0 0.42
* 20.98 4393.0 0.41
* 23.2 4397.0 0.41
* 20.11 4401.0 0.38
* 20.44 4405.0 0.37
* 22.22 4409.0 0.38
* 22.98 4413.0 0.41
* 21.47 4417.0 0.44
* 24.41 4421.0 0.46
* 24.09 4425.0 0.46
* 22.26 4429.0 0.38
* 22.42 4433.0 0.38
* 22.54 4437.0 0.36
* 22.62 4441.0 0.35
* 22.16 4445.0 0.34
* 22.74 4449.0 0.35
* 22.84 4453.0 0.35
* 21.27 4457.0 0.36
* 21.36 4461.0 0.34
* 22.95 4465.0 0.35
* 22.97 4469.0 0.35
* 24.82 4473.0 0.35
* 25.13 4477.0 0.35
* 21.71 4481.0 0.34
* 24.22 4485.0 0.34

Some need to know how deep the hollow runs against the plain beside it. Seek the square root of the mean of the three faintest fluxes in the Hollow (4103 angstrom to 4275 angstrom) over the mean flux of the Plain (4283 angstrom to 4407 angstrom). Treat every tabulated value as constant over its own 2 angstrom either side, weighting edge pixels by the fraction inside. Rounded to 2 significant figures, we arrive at 0.94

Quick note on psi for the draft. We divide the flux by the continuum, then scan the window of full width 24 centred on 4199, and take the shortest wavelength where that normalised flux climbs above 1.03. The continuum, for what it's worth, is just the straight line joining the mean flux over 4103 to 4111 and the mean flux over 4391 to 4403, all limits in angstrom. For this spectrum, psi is 4193.0 angstrom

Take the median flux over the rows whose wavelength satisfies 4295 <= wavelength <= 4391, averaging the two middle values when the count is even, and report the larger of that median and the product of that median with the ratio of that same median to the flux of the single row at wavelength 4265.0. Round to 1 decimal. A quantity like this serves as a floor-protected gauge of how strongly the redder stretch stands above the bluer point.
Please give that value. 20.9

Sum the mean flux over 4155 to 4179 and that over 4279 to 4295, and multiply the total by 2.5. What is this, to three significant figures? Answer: 101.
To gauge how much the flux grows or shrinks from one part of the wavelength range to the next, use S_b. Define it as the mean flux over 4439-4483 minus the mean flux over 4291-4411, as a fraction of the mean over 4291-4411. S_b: 0.13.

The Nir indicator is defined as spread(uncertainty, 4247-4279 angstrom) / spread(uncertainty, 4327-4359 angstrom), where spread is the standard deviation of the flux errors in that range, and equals 0.7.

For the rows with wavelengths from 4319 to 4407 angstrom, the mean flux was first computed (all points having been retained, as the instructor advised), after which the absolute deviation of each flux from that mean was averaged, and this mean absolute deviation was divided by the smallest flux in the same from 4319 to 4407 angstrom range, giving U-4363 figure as 0.11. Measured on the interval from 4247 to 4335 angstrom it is 0.18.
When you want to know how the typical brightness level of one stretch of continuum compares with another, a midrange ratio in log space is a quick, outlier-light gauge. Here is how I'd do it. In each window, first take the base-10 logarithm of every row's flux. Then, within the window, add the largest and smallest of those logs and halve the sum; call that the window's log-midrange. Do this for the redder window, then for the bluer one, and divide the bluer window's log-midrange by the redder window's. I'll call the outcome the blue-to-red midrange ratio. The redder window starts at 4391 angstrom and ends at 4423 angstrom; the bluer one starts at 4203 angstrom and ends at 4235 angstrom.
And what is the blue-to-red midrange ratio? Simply 0.96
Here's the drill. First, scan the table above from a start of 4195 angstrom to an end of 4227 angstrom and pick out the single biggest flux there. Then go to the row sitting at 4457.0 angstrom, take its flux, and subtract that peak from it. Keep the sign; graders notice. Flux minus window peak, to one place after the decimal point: -1.8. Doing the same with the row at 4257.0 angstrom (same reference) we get -2.4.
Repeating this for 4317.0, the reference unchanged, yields 0.3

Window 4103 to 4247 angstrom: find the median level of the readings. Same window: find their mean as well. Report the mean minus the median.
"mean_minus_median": 0.13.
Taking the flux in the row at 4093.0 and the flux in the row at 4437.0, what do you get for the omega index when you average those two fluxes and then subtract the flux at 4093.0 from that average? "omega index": -0.1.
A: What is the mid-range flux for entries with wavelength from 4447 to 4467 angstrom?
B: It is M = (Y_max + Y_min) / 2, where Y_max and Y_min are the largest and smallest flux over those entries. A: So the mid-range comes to 22.1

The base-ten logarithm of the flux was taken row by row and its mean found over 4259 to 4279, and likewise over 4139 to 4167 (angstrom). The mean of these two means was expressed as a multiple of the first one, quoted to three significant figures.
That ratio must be 1.02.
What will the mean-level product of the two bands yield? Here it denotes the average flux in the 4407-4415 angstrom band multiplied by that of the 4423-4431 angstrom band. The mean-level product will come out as 524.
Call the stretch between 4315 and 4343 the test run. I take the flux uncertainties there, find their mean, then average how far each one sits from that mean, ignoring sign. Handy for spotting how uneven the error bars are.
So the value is 0.014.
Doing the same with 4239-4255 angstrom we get 0.010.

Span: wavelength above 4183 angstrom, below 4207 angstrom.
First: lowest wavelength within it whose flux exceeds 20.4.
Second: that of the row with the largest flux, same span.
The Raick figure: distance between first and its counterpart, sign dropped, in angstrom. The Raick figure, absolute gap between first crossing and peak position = 20 angstrom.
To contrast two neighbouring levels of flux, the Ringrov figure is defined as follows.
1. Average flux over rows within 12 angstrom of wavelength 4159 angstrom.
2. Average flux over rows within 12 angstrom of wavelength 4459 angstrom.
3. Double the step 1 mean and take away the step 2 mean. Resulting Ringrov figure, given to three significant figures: 21.4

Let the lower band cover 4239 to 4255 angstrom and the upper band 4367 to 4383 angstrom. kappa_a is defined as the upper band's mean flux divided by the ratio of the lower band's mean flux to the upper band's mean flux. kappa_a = 23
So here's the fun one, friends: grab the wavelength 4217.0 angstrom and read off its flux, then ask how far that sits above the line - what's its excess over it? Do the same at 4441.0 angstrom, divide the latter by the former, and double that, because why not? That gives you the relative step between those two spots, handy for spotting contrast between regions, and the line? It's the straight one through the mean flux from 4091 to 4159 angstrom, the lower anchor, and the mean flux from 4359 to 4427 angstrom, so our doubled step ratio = -1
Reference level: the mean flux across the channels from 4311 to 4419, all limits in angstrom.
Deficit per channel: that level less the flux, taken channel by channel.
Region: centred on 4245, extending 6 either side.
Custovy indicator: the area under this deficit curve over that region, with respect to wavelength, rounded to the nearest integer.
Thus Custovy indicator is 12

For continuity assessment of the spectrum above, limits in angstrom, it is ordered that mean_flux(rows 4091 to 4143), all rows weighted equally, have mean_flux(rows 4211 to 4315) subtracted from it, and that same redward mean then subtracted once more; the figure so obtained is -17.4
